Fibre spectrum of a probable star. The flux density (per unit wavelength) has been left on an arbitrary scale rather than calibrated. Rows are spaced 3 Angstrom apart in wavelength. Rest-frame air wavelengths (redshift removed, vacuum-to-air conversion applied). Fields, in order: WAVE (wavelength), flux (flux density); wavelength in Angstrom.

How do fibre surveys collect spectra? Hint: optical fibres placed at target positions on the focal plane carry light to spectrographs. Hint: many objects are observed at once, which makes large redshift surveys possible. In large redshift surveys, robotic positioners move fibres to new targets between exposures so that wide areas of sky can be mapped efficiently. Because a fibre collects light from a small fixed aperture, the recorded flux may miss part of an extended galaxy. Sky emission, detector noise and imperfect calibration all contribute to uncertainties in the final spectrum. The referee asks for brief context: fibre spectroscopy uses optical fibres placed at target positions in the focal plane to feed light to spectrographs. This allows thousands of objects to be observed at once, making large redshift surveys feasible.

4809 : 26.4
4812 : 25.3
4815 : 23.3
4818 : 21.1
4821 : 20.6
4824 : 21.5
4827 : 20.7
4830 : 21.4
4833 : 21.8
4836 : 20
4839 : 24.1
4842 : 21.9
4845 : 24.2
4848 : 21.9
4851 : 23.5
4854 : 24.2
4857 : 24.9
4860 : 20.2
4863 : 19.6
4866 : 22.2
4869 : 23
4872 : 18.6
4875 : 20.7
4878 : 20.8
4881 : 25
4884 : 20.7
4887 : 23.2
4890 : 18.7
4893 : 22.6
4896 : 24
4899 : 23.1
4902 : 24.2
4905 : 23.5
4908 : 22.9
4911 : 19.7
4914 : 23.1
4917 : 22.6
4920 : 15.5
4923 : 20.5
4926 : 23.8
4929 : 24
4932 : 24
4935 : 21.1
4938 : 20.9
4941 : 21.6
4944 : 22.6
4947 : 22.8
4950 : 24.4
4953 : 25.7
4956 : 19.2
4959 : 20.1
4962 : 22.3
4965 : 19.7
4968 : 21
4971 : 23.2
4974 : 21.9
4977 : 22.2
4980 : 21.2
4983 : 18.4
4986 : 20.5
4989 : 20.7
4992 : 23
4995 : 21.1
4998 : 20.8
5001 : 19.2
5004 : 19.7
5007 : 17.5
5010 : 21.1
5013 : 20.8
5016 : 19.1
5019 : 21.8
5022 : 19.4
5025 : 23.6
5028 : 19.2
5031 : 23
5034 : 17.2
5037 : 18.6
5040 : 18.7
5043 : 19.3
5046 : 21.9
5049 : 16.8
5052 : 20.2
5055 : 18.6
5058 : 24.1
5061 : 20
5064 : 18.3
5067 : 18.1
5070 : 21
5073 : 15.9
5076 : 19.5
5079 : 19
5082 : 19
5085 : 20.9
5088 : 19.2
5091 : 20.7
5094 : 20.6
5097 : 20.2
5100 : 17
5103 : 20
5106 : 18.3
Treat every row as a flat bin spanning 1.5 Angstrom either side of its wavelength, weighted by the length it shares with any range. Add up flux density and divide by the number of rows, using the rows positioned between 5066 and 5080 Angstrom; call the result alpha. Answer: 18.7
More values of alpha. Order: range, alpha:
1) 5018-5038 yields 20.4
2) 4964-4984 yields 21.1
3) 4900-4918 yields 22.7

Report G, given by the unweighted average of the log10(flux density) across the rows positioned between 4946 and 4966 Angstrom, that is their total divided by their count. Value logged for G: 1.34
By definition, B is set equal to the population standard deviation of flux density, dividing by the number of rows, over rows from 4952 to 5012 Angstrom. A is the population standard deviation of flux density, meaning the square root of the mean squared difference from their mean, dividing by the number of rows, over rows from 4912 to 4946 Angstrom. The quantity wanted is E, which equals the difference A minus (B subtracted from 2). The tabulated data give 2.1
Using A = 2.3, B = 1.80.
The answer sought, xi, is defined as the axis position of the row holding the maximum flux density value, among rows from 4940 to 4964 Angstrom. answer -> 4953 Angstrom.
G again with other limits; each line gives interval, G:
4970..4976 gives 1.35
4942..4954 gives 1.38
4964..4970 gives 1.31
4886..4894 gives 1.33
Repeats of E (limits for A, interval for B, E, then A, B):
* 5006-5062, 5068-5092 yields 1.6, 2.0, 1.55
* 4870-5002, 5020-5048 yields 2.1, 2.0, 2.07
